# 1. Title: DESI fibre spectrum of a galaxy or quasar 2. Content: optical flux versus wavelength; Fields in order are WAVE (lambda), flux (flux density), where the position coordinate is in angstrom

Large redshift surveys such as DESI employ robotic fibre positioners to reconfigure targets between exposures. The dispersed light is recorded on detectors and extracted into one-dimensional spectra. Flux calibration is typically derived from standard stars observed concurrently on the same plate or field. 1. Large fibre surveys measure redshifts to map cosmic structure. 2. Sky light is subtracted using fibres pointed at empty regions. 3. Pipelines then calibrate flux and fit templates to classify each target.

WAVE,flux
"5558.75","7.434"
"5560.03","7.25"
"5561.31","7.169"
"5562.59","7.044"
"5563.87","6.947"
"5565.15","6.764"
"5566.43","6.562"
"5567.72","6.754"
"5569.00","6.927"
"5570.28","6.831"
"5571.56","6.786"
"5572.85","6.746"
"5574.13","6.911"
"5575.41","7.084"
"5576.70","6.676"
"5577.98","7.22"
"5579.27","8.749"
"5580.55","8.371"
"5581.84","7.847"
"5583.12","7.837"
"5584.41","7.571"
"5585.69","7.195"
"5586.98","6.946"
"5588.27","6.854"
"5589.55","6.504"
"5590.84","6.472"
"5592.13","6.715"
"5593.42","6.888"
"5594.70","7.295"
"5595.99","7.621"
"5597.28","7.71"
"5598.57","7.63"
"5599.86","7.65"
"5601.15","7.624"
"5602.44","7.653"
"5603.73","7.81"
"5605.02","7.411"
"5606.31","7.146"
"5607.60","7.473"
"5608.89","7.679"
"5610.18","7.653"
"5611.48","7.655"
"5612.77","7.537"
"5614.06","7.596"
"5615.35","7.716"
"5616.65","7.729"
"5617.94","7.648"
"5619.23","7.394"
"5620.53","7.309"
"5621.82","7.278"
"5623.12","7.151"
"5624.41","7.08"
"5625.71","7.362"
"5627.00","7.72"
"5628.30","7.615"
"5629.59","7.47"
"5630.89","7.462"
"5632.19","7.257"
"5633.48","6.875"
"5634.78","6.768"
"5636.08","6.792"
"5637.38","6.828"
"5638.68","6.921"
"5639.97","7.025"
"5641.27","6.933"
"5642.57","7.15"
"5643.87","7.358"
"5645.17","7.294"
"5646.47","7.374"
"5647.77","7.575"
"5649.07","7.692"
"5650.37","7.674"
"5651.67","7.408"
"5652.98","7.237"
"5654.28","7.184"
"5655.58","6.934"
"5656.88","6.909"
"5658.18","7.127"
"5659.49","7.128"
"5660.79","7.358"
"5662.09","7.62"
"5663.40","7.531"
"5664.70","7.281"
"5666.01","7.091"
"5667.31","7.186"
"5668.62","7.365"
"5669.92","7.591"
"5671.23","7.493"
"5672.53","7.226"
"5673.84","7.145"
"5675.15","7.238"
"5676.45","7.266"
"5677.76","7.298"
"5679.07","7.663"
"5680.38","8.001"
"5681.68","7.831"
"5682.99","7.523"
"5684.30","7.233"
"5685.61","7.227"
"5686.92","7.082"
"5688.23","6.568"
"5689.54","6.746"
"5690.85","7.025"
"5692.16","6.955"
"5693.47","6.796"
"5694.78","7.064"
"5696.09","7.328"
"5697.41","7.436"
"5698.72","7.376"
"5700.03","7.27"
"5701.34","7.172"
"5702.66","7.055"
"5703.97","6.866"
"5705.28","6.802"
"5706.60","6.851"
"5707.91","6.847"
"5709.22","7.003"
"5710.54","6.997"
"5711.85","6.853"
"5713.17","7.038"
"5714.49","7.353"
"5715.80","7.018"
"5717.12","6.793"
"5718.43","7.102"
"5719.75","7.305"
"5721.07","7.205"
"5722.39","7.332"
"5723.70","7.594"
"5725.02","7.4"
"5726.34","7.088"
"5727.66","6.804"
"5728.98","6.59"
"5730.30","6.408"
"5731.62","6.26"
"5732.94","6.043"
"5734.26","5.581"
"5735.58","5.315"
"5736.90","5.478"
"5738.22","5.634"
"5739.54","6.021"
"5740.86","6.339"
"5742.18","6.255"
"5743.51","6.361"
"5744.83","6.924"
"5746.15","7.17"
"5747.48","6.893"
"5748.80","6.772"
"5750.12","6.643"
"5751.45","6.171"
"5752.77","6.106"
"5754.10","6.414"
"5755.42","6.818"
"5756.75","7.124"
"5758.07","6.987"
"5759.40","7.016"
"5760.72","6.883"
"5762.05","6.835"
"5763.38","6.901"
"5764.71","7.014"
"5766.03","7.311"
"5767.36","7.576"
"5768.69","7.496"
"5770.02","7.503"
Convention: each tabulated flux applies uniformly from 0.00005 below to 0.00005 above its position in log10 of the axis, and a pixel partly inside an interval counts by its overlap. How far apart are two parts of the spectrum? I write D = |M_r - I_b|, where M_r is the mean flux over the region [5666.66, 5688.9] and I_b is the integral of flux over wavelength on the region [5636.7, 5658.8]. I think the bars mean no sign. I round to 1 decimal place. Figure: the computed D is 152.1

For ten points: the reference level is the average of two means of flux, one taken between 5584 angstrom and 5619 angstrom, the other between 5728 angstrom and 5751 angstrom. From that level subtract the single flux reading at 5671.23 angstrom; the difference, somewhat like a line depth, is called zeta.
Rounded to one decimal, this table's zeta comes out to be -0.7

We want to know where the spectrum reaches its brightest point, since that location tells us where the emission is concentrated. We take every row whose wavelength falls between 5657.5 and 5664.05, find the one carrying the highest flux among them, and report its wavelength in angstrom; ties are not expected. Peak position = 5662.09 angstrom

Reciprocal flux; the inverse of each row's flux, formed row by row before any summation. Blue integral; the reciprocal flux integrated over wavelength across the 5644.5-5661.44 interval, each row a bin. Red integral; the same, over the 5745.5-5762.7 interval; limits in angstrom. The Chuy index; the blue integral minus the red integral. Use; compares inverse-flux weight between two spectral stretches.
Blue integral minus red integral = -0.23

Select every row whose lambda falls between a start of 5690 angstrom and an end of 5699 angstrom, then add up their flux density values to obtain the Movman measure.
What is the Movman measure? 50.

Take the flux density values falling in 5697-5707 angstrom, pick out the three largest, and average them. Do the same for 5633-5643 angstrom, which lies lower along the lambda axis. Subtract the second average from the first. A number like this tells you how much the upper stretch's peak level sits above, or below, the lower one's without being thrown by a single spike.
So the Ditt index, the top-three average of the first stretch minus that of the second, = 0.32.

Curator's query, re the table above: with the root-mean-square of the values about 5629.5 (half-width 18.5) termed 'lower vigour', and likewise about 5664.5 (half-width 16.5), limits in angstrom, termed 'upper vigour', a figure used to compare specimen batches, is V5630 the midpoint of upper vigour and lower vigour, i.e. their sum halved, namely 7.33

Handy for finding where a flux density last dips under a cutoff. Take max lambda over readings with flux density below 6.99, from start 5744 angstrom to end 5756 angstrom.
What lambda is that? 5755.42 angstrom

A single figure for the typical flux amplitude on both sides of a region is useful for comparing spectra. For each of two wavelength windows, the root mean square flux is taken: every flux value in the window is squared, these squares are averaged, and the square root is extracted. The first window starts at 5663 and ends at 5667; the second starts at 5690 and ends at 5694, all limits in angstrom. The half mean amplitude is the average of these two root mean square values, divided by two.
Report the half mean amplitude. 3.56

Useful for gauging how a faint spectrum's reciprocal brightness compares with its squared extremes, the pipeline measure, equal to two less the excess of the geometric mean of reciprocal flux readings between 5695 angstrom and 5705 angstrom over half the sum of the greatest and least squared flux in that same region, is 53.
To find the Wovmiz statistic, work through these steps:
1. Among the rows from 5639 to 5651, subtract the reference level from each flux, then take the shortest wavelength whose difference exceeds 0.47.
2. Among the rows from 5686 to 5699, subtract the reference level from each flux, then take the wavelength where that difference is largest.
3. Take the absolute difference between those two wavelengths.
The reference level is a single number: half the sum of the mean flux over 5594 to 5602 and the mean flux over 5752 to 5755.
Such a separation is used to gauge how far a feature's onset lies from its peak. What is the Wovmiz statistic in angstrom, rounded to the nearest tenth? 49.6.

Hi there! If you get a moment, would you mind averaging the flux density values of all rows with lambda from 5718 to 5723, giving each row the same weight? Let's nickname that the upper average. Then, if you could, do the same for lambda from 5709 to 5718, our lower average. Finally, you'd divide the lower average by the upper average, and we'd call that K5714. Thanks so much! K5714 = 0.97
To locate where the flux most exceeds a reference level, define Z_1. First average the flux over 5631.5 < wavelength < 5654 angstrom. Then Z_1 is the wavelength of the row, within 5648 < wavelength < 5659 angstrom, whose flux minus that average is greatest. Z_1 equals 5649.07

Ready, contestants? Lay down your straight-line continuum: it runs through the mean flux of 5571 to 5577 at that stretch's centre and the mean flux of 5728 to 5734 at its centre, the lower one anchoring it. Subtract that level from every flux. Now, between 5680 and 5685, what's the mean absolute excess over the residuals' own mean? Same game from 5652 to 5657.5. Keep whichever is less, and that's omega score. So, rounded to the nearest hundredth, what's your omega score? 0.14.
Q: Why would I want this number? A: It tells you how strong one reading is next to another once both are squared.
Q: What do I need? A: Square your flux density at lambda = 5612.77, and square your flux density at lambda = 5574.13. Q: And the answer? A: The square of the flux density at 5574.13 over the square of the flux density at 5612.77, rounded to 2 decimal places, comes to 0.84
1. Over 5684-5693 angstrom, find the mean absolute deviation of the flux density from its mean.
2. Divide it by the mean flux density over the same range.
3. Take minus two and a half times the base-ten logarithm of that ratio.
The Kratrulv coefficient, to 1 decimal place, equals 3.9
